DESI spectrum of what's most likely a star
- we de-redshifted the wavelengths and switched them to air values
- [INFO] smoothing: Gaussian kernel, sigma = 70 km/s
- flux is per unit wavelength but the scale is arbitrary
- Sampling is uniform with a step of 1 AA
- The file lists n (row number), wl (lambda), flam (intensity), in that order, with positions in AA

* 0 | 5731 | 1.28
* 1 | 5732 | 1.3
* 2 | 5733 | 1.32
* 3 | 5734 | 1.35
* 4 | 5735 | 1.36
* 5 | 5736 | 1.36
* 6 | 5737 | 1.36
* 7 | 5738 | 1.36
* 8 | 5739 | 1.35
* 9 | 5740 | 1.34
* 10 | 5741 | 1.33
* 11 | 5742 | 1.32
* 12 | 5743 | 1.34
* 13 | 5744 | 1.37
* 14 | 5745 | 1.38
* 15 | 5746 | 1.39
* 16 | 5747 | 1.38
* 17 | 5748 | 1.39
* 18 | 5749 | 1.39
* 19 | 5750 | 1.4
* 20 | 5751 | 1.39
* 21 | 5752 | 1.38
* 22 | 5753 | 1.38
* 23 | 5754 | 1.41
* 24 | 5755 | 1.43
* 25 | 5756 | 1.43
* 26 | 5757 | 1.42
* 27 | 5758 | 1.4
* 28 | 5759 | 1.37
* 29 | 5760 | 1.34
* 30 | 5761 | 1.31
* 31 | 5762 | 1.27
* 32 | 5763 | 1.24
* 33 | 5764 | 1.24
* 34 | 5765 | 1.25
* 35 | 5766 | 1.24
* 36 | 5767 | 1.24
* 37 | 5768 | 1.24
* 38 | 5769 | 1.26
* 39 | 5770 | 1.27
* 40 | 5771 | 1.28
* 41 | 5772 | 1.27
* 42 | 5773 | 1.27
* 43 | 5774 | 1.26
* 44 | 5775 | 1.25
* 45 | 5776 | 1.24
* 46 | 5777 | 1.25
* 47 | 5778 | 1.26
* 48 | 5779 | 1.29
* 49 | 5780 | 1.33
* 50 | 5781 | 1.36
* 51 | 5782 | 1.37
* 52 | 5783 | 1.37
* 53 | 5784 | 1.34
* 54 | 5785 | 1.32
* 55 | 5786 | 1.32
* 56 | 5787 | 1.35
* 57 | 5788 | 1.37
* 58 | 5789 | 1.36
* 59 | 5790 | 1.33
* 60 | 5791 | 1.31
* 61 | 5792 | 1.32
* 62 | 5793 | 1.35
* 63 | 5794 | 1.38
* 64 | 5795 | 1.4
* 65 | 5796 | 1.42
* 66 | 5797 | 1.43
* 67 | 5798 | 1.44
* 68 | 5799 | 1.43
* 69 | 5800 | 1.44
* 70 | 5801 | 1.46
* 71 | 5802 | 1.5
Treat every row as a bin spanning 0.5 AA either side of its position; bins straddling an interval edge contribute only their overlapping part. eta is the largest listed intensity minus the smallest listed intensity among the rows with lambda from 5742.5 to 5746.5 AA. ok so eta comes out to 0.050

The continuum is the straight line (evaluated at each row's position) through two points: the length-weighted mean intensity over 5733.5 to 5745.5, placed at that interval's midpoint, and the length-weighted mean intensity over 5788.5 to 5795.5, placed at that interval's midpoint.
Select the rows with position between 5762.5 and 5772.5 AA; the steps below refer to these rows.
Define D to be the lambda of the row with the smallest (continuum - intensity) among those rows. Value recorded 5771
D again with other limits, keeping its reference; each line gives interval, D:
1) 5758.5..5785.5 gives 5783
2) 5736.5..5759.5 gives 5756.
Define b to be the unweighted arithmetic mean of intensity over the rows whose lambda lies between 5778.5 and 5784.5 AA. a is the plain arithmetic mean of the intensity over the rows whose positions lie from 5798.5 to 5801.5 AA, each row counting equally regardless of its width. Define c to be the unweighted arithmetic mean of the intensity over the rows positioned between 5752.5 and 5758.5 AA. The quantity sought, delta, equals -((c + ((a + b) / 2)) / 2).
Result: -1.40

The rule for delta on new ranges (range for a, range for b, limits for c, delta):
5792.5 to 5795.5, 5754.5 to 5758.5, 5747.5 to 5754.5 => -1.39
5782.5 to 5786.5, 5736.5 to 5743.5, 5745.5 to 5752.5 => -1.36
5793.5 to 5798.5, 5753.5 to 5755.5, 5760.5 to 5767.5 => -1.34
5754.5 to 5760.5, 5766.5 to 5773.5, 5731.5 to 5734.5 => -1.33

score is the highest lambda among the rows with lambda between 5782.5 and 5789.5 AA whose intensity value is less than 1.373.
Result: 5789 AA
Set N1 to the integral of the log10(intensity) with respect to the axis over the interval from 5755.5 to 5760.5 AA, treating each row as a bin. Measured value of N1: 0.7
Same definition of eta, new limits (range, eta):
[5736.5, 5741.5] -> 0.030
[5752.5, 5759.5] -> 0.060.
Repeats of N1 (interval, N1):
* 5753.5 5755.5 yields 0.3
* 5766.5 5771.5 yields 0.5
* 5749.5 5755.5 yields 0.9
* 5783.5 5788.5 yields 0.6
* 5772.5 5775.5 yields 0.3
